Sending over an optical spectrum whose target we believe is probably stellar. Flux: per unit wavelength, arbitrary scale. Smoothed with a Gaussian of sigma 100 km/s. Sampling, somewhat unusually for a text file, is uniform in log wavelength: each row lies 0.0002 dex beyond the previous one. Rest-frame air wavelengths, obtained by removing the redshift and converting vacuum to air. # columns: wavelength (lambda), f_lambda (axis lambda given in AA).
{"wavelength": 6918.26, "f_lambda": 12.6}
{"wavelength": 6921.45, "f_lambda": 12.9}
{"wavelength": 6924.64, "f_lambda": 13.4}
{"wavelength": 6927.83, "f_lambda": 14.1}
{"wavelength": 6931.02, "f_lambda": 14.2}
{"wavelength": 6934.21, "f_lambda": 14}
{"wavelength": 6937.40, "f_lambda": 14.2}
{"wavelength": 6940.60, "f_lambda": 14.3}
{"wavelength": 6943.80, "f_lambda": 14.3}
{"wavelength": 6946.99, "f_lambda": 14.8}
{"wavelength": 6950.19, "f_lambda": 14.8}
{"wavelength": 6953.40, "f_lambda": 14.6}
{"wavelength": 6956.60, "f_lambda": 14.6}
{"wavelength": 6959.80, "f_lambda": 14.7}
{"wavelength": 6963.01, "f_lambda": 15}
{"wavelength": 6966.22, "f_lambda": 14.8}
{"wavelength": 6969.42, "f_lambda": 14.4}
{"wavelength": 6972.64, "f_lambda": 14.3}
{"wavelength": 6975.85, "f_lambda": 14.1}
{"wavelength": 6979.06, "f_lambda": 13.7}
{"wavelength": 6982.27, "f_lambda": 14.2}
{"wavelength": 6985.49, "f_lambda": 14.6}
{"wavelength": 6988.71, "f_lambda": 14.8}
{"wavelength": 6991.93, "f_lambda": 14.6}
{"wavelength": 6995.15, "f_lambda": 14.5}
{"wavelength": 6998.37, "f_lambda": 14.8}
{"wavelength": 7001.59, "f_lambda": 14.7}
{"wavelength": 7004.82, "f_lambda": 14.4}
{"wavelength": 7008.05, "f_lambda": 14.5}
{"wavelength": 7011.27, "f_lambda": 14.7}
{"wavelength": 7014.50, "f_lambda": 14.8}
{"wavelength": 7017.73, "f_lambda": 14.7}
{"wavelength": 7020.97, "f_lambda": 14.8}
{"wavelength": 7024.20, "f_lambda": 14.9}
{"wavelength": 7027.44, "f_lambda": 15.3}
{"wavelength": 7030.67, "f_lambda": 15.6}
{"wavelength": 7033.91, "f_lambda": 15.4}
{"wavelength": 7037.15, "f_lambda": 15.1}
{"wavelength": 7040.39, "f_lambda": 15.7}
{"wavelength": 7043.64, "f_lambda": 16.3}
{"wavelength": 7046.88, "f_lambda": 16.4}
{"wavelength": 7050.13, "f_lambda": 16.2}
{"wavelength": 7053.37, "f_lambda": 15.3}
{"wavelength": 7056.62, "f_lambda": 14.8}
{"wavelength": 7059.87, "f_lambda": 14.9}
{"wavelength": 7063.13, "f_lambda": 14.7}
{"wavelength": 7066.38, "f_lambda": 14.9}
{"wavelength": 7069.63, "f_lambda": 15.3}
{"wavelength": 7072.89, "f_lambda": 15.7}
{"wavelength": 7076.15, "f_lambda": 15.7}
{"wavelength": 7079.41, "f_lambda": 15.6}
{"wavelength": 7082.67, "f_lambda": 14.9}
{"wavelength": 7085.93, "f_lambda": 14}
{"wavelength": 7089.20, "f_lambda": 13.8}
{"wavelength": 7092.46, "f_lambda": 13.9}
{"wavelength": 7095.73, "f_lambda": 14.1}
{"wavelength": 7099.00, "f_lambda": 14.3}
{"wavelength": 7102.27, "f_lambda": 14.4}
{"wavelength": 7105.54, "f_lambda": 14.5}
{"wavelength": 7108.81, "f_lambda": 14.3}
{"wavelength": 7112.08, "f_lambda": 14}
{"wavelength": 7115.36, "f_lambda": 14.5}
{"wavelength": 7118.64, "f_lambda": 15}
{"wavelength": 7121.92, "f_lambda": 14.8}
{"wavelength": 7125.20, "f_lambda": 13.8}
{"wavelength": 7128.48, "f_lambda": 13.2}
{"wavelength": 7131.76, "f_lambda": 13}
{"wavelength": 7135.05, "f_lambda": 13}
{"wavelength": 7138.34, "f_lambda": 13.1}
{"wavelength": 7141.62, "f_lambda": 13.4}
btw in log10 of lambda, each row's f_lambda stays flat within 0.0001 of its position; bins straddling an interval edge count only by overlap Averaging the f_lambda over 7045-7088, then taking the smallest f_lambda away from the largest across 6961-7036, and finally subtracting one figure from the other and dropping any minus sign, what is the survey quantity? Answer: 13.4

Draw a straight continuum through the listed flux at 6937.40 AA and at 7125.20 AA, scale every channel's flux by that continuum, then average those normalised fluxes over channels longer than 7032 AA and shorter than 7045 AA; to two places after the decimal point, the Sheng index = 1.12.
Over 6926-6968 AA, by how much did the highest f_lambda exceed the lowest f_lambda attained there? 1.0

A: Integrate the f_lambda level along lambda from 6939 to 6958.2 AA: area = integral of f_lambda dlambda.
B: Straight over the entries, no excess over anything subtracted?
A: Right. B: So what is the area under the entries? 280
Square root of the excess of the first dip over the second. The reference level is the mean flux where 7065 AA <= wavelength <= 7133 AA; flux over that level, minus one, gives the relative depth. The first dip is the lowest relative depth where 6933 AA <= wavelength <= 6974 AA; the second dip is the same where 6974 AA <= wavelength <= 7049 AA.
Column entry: 0.14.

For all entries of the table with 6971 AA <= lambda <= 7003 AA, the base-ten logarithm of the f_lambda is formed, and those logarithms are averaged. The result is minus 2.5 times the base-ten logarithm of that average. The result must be -0.160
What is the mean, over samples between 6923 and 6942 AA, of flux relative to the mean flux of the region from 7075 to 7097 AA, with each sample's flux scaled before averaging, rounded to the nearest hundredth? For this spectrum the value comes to 0.96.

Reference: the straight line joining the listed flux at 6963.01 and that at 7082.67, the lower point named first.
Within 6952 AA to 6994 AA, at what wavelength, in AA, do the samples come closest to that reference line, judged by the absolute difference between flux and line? 6963.01 AA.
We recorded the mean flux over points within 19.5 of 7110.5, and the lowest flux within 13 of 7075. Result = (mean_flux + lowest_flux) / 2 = 14.1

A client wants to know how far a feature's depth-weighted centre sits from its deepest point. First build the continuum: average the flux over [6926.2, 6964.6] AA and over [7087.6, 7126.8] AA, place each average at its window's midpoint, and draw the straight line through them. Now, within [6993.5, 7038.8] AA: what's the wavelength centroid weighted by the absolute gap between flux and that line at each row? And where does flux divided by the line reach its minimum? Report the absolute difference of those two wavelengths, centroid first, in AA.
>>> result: 19.1 AA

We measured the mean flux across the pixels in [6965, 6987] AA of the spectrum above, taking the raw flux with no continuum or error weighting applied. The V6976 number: 14.3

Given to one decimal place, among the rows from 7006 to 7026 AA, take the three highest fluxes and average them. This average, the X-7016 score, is 14.8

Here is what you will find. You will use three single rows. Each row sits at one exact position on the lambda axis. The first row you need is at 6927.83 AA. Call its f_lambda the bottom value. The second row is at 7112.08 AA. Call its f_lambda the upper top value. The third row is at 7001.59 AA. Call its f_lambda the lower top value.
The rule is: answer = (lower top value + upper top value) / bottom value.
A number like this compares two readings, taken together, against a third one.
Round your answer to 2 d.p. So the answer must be 2.04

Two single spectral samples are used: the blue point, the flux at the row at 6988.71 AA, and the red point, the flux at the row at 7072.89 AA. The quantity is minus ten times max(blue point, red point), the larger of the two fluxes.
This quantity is -157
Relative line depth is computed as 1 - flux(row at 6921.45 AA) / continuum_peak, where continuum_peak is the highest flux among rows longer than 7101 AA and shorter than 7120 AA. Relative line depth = 0.14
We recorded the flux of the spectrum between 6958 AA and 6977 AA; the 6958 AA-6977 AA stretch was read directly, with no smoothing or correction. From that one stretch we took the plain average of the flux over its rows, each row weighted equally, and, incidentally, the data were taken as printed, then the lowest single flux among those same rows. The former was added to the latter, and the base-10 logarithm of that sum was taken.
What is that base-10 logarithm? 1.46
